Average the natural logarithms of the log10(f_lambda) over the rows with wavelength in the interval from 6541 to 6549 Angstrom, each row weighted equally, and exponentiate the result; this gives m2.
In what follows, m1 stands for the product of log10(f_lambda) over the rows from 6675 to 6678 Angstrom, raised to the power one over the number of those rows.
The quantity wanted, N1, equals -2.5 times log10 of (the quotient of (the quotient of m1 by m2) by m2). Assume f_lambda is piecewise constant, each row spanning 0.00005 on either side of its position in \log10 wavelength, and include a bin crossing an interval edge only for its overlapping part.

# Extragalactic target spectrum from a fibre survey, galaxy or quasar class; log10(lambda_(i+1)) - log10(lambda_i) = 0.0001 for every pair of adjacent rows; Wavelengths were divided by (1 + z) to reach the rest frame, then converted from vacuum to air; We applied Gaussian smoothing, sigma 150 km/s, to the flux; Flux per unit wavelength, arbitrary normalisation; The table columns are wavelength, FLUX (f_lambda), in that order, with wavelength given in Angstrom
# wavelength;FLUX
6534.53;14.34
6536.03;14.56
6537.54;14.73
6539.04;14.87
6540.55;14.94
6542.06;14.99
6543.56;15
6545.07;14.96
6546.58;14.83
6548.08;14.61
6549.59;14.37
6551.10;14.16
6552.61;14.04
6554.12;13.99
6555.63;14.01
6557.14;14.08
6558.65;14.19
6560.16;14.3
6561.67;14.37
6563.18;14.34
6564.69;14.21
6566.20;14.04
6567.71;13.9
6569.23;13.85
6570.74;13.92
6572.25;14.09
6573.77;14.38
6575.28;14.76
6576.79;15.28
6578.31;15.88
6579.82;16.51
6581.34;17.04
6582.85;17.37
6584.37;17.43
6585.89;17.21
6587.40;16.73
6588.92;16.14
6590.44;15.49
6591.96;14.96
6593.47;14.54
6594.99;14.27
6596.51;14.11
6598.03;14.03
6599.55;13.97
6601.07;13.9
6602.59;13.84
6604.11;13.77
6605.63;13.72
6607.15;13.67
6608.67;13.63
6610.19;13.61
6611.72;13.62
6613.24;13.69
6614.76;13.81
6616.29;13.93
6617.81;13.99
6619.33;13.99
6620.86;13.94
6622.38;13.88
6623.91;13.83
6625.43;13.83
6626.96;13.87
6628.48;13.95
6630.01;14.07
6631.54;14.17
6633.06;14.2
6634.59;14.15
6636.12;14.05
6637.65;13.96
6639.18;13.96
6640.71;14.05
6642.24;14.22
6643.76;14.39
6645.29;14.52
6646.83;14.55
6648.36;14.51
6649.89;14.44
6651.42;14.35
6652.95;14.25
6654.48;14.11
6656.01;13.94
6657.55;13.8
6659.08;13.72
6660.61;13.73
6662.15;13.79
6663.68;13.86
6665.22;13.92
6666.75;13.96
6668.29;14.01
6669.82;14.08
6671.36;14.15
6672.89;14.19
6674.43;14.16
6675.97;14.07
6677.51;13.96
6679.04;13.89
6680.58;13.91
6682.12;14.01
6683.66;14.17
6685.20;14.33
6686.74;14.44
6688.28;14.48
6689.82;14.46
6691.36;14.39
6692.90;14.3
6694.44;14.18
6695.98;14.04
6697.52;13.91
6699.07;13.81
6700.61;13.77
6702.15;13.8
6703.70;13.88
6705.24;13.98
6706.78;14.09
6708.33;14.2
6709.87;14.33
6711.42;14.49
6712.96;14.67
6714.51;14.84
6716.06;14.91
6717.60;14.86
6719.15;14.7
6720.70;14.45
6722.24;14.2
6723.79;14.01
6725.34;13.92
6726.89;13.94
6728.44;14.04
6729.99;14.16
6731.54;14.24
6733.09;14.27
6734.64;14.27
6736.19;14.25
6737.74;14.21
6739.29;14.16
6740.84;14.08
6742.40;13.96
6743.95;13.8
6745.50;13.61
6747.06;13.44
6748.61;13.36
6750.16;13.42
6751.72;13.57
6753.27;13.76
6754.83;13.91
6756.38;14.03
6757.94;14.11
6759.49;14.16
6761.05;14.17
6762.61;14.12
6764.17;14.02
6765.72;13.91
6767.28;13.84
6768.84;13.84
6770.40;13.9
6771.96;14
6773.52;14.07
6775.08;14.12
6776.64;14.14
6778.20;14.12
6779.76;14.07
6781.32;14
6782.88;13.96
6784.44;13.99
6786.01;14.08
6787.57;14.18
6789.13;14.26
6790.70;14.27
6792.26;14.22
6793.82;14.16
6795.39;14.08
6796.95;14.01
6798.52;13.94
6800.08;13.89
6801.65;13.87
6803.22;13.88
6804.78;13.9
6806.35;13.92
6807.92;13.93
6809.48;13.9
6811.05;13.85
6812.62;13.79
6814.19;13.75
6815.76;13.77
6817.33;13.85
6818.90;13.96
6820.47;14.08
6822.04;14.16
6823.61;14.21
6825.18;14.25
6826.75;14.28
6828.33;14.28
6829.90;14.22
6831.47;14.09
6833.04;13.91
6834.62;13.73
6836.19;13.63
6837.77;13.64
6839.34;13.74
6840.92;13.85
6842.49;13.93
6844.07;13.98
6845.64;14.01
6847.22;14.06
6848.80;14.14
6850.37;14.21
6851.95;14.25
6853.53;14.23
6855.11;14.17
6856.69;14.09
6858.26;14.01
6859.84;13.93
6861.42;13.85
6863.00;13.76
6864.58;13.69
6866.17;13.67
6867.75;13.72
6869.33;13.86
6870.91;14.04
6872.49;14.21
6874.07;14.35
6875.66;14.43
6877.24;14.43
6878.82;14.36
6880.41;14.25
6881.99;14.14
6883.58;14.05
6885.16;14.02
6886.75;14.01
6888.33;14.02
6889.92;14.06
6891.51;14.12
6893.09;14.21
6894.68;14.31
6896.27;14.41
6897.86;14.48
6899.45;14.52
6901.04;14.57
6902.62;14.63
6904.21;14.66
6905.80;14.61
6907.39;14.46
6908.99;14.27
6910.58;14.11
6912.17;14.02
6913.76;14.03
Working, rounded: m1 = 1.15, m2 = 1.17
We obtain 0.20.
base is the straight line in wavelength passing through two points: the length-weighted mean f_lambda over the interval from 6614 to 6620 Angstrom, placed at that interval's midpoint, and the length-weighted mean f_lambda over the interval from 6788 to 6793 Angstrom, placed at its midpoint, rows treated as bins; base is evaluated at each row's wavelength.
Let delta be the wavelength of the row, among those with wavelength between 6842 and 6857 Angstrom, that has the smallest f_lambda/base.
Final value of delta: 6842.49 Angstrom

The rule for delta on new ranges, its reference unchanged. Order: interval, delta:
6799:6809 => 6801.65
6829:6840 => 6836.19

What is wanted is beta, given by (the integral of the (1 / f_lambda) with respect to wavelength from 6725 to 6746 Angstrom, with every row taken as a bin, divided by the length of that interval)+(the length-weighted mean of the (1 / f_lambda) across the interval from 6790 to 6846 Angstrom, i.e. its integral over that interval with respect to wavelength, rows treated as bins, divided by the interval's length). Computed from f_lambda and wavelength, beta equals 0.143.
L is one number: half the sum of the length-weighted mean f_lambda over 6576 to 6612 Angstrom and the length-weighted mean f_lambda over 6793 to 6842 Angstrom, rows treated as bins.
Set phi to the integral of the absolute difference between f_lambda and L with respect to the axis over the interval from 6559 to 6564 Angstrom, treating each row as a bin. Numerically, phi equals 0.9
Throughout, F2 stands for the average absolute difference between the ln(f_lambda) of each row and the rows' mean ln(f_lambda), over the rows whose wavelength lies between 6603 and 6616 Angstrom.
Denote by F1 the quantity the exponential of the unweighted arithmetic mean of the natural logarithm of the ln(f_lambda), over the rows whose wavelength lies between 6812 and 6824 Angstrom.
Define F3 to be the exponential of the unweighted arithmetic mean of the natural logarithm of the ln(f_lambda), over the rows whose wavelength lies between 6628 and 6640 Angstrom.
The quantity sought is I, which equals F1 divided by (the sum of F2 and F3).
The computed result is 1.00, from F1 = 2.64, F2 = 0.004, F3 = 2.644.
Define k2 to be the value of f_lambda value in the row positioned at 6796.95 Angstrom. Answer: 14.01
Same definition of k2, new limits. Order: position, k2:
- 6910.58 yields 14.11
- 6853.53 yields 14.23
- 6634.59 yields 14.15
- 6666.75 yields 13.96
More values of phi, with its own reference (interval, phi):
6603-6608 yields 3.9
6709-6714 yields 0.7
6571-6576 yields 1.5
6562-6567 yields 1.5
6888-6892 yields 1.7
